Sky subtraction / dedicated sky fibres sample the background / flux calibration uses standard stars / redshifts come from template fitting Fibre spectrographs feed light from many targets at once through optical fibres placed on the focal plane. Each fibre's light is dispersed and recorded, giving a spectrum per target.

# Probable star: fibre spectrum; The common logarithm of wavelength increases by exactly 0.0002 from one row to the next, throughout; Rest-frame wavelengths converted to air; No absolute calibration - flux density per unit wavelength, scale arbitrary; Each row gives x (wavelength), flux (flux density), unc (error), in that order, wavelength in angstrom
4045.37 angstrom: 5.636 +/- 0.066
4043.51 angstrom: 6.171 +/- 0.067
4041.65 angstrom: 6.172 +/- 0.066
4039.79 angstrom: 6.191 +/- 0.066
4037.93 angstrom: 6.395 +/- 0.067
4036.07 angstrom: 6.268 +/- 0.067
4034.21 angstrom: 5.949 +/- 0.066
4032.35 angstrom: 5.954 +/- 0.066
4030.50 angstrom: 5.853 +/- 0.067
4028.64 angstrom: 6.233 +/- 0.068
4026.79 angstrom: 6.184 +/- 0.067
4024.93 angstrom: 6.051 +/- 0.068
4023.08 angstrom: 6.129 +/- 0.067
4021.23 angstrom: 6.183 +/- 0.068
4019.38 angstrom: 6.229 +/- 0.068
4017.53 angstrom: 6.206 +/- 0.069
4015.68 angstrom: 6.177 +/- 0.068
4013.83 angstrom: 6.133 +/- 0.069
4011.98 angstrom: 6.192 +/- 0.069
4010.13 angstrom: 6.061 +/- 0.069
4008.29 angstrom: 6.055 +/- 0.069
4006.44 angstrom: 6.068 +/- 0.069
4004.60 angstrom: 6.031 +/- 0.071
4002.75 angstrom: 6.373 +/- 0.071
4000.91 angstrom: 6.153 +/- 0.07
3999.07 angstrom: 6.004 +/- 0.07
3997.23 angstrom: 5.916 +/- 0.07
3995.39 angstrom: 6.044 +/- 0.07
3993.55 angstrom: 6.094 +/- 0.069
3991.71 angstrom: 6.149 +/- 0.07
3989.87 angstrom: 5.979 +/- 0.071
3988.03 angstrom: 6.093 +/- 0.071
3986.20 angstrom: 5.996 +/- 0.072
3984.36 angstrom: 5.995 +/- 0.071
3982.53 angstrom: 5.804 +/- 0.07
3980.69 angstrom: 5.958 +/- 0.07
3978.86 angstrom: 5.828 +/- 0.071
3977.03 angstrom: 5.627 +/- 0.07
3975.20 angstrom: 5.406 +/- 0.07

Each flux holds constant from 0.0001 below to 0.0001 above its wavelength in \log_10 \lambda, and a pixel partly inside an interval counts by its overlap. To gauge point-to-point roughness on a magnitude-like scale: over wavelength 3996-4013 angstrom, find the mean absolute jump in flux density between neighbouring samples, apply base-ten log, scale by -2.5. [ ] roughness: 2.27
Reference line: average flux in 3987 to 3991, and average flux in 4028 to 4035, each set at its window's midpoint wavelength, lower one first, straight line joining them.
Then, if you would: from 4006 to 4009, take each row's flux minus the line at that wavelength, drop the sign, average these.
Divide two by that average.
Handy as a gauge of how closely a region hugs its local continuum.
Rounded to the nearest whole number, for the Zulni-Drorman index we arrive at 47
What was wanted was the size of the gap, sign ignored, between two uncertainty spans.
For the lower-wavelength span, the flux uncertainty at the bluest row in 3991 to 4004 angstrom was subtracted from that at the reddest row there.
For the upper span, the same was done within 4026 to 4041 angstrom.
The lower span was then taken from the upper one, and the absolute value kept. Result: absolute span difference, 0.0020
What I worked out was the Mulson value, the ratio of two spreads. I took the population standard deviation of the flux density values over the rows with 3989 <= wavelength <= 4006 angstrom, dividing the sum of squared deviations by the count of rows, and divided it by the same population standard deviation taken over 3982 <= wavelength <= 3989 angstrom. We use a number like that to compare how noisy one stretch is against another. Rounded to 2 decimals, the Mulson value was 1.20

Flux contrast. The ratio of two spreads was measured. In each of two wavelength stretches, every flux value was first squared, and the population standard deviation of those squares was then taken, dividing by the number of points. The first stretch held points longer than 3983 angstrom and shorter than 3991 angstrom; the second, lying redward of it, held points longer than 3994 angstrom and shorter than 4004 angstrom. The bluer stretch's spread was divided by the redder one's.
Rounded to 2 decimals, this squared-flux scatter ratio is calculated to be 0.28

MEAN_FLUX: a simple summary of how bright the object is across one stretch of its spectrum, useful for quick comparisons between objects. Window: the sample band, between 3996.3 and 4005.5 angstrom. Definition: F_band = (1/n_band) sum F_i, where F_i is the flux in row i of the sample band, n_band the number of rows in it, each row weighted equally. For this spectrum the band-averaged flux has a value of 6.10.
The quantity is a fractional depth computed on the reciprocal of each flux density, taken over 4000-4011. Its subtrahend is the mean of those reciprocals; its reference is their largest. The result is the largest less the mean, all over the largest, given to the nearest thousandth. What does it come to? 0.015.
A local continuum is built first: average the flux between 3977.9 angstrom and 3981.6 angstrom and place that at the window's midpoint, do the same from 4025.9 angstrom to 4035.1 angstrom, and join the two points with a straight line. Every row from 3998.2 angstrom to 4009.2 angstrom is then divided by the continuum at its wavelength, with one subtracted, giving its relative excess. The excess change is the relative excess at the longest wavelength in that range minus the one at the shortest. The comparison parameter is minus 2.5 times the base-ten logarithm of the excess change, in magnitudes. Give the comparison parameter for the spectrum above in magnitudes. 5.9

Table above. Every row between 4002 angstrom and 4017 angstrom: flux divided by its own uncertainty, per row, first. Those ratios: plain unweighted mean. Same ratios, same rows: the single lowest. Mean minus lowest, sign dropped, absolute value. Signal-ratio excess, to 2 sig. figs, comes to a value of 3.5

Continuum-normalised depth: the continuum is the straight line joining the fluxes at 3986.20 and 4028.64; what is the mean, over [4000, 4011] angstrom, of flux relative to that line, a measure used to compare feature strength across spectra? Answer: 1.00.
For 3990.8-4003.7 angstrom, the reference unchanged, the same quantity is 1.01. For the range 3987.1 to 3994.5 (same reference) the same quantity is 1.01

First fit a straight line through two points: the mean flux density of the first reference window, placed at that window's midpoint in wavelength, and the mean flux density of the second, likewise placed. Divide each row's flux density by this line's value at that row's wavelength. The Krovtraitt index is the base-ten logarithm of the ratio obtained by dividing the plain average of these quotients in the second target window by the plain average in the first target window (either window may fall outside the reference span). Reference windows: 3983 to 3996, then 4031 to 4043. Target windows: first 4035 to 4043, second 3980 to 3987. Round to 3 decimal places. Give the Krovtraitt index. -0.014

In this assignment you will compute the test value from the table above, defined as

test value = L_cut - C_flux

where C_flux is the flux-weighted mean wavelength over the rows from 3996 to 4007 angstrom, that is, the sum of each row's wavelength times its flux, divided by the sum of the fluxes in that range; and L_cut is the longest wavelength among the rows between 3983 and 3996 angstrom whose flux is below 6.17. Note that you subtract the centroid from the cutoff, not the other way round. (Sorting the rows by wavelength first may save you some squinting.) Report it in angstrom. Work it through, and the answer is -6.5 angstrom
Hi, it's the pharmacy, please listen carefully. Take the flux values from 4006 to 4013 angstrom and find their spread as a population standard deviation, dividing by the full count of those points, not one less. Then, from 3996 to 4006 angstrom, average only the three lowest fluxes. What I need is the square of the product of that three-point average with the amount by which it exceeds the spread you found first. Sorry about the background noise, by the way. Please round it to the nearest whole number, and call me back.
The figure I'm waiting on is 1258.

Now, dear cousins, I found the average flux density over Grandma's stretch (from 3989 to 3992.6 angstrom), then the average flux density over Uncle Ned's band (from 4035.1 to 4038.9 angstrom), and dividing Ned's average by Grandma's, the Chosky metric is 1.04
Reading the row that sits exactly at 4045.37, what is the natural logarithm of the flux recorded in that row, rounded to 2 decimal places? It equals 1.73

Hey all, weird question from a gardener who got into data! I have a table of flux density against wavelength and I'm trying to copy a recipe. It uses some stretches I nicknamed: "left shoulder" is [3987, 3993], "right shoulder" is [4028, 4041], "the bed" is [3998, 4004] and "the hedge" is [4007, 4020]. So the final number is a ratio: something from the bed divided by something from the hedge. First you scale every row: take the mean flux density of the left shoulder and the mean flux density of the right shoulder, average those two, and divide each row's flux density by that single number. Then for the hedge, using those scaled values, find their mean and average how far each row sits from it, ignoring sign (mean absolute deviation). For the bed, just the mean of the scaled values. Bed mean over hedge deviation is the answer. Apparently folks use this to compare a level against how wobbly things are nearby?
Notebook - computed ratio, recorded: 107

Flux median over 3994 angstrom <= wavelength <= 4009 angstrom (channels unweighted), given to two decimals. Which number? 6.05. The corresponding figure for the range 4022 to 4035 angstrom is 6.05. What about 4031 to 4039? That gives 6.11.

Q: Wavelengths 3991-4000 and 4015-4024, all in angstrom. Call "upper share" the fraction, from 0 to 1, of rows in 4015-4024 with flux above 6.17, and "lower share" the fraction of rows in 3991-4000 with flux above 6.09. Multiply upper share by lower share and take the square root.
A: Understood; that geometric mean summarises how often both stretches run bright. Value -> 0.6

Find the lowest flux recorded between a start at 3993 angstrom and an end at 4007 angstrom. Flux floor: 5.916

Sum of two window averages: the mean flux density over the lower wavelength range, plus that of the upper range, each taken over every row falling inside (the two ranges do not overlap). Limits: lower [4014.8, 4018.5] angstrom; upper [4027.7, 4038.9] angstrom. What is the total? 12.3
